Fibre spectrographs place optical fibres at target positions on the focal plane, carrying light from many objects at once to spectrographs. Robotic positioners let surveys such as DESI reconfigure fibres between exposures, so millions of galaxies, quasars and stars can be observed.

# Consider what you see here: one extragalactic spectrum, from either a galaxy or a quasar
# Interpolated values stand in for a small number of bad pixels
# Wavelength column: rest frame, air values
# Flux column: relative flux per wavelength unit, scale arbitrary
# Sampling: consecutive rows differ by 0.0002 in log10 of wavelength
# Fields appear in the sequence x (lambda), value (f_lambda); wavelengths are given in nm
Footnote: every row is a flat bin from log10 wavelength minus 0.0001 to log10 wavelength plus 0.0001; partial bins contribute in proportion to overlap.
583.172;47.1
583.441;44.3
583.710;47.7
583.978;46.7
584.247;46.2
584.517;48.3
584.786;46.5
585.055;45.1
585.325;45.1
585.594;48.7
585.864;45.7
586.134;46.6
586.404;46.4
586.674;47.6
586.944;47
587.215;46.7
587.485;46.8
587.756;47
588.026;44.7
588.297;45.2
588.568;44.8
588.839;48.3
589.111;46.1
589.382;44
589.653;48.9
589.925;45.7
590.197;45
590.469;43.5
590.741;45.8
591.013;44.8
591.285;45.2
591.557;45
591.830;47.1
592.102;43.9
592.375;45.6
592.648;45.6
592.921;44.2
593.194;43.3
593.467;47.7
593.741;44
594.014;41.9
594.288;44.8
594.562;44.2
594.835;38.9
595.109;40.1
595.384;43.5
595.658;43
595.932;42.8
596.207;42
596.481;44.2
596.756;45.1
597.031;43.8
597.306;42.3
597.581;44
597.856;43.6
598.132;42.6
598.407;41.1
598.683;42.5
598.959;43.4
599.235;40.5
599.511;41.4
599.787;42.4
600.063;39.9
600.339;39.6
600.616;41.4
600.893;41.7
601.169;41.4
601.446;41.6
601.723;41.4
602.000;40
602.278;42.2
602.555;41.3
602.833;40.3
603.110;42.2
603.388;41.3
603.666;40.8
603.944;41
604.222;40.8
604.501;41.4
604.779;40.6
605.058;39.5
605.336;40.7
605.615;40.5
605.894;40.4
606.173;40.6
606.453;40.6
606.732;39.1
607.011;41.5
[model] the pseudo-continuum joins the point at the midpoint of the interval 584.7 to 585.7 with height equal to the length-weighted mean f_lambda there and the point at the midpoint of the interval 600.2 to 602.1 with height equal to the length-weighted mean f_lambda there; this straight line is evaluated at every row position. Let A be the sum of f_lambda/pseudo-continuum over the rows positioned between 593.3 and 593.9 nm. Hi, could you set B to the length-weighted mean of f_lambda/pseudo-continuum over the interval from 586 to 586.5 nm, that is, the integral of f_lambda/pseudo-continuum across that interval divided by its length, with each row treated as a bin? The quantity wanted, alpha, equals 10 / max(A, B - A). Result 4.75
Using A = 2.11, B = 1.01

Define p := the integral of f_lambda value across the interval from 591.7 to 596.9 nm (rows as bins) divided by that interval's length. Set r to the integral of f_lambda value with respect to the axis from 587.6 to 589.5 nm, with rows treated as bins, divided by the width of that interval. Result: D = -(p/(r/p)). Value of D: -42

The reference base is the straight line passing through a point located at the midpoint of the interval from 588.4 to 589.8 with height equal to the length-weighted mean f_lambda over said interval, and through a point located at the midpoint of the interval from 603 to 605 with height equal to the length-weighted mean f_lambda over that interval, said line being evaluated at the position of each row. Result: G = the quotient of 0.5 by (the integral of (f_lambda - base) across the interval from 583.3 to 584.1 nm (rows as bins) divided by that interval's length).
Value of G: -0.2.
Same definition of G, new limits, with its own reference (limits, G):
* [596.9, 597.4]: -1.3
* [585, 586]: -0.3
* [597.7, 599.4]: -0.7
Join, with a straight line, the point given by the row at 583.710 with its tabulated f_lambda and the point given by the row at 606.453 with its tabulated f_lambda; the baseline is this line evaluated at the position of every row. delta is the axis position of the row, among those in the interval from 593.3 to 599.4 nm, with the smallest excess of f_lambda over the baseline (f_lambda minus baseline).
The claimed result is 594.835 nm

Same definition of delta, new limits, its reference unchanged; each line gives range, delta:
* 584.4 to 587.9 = 585.055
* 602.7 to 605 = 602.833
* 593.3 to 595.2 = 594.835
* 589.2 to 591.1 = 590.469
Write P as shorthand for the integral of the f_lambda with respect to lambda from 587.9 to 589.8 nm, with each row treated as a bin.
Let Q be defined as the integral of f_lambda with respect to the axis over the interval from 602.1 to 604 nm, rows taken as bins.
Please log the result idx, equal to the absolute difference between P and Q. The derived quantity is 9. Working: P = 87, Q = 78.4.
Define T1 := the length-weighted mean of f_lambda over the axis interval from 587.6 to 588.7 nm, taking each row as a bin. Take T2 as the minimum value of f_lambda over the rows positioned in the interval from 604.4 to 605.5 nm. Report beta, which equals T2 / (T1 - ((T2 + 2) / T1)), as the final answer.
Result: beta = 0.89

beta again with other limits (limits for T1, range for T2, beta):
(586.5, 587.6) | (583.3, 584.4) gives 0.96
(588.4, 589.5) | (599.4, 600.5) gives 0.88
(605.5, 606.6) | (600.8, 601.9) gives 1.05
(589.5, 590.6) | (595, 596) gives 0.89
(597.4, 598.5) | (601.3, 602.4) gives 0.95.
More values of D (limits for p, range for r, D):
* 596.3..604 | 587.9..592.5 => -39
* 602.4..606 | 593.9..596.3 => -39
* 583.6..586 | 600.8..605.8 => -53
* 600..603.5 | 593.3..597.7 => -39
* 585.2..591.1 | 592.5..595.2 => -49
